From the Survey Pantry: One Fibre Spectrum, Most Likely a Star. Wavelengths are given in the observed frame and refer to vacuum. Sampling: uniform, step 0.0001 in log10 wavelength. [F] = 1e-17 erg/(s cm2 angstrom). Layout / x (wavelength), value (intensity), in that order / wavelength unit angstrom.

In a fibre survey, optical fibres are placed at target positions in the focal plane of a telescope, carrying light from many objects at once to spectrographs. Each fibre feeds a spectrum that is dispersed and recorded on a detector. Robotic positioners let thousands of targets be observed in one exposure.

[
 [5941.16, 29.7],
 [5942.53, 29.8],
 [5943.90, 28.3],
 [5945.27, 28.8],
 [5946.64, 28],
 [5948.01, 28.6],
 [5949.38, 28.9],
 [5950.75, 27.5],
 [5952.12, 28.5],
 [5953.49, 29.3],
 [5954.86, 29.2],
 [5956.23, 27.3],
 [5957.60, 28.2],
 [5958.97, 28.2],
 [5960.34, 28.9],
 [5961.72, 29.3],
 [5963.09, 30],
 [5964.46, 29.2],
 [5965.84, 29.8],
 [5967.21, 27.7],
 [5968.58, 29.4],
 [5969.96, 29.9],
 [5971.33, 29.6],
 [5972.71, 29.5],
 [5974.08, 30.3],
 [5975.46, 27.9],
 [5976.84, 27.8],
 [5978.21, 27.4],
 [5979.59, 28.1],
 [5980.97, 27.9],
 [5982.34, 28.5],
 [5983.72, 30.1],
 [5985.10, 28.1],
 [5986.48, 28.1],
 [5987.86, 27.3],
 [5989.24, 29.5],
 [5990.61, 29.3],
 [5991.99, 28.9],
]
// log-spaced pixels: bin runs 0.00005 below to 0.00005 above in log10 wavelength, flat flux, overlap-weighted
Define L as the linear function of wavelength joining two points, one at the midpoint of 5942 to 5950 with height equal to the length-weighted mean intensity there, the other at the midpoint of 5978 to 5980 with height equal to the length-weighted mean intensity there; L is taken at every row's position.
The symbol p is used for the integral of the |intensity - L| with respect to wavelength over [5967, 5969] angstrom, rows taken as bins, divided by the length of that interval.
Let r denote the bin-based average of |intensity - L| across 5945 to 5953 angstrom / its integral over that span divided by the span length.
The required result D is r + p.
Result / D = 1.3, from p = 0.92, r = 0.4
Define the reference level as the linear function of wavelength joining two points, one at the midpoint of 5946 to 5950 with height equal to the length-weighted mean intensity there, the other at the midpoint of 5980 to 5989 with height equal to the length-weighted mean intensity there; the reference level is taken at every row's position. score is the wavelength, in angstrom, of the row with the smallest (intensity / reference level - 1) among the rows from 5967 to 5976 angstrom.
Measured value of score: 5967.21 angstrom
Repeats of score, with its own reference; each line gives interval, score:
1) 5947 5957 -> 5956.23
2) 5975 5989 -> 5987.86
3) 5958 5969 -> 5967.21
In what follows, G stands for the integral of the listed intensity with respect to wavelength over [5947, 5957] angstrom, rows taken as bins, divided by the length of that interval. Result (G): 28.47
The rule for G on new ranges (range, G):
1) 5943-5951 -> 28.42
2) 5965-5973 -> 29.29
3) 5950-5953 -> 28.11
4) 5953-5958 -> 28.51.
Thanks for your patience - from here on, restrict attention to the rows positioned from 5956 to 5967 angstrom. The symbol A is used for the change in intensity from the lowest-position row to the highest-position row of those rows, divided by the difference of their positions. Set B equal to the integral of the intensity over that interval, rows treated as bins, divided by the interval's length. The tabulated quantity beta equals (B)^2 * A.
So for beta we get 217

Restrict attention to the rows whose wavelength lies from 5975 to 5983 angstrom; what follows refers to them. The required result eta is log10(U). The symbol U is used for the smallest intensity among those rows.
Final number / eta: 1.44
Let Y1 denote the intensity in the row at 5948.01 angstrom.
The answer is 28.6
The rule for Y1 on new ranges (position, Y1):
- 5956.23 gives 27.3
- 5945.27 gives 28.8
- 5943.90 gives 28.3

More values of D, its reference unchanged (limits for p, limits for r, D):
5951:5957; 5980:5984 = 1.7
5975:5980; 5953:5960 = 0.8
